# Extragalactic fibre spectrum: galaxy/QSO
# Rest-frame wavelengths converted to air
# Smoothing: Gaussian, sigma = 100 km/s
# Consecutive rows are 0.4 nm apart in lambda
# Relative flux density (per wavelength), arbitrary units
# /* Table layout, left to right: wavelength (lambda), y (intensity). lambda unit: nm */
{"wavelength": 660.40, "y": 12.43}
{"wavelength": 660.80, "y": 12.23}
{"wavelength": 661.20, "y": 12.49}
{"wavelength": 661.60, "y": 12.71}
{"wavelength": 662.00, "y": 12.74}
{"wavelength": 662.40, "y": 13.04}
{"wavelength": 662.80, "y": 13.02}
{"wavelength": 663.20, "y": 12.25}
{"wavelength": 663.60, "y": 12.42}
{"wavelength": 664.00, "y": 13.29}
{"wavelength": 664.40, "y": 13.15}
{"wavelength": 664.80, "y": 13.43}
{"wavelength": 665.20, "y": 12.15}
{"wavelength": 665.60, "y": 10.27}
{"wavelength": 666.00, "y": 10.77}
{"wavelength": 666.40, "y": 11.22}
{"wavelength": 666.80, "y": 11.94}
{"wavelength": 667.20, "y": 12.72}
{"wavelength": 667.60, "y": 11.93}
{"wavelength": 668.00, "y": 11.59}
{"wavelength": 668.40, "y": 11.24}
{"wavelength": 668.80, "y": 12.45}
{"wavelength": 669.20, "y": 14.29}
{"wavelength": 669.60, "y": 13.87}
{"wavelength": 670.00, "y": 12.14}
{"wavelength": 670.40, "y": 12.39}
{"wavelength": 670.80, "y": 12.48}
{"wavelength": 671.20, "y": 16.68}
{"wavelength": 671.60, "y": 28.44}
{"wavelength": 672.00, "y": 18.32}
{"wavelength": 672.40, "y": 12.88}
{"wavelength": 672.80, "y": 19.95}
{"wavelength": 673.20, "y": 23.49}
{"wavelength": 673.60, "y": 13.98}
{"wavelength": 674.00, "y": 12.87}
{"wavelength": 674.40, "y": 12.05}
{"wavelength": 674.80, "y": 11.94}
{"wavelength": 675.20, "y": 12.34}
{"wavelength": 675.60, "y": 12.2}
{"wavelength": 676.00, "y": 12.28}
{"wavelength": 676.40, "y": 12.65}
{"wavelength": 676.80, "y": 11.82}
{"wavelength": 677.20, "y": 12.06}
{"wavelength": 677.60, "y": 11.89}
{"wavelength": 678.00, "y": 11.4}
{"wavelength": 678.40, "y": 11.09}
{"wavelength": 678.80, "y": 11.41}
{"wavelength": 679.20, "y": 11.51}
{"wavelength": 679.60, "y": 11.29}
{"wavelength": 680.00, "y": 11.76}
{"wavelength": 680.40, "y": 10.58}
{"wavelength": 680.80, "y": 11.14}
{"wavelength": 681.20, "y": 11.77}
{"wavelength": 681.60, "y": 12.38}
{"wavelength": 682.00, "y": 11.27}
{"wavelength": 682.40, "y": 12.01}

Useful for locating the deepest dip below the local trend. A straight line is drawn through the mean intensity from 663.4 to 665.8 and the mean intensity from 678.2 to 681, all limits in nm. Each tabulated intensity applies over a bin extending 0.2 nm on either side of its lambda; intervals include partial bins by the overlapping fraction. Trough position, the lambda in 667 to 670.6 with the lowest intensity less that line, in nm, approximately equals 668.40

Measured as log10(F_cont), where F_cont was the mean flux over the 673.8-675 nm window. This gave 1.09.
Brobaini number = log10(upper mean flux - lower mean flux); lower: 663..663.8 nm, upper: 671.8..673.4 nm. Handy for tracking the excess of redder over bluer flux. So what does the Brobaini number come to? 0.8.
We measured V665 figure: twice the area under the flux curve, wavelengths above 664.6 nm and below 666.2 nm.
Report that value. 37.3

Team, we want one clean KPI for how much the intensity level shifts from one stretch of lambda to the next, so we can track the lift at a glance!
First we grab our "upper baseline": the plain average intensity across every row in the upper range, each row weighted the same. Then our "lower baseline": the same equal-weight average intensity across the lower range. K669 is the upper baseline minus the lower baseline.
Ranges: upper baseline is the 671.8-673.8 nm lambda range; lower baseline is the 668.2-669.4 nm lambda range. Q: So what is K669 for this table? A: 5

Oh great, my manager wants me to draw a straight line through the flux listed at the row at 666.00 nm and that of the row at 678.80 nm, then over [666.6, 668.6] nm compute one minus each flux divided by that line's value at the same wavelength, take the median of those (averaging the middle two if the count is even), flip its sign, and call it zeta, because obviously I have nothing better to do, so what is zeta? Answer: 0.10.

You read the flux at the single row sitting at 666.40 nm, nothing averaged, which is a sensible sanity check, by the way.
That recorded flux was 11.22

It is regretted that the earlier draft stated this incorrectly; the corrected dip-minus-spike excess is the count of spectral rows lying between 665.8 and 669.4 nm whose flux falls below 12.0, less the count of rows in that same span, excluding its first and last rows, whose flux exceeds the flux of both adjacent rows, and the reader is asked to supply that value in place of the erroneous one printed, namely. 5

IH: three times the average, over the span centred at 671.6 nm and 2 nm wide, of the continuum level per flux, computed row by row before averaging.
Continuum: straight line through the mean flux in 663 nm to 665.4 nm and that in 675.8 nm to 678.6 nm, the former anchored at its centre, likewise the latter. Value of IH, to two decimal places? 2.26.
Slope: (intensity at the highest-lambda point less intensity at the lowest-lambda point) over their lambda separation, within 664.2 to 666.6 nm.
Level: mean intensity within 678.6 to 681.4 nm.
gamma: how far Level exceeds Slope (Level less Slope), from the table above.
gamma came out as 12.3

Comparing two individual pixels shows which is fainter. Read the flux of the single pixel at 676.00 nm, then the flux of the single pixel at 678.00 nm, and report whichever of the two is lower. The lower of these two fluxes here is 11.4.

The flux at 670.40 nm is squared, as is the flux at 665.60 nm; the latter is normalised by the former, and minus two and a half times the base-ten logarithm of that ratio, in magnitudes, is 0.4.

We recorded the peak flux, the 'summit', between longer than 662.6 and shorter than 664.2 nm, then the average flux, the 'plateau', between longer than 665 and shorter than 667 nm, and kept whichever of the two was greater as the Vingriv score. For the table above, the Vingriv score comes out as 13.3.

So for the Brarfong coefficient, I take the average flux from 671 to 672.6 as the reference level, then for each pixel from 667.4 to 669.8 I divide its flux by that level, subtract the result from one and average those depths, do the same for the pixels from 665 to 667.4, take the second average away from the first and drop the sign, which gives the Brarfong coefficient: 0.055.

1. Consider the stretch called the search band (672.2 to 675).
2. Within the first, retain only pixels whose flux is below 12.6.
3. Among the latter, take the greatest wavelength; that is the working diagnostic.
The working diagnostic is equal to 674.80 nm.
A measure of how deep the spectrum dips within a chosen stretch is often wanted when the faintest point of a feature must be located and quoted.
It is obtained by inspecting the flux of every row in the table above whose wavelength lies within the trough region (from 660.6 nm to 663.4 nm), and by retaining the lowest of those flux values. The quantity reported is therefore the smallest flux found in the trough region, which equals 12.23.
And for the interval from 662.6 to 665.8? 10.27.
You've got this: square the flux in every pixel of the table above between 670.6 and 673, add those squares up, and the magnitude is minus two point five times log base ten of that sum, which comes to -8.3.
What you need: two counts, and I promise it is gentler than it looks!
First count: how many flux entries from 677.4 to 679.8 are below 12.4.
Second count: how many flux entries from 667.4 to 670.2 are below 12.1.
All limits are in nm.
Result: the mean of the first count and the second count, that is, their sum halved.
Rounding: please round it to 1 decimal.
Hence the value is 4.5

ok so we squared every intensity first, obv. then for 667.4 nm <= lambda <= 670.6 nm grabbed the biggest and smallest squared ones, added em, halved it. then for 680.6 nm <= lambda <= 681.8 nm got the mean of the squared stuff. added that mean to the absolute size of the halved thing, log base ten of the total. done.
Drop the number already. 2.48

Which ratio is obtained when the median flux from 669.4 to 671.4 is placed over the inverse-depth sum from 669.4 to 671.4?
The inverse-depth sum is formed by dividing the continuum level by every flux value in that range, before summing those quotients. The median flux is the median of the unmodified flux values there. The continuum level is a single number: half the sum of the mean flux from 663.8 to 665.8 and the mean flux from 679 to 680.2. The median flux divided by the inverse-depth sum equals 2.8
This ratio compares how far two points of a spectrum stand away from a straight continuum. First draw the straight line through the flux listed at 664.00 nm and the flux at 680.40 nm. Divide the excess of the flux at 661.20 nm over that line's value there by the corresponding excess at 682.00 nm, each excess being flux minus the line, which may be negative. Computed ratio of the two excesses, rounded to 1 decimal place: -1.3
